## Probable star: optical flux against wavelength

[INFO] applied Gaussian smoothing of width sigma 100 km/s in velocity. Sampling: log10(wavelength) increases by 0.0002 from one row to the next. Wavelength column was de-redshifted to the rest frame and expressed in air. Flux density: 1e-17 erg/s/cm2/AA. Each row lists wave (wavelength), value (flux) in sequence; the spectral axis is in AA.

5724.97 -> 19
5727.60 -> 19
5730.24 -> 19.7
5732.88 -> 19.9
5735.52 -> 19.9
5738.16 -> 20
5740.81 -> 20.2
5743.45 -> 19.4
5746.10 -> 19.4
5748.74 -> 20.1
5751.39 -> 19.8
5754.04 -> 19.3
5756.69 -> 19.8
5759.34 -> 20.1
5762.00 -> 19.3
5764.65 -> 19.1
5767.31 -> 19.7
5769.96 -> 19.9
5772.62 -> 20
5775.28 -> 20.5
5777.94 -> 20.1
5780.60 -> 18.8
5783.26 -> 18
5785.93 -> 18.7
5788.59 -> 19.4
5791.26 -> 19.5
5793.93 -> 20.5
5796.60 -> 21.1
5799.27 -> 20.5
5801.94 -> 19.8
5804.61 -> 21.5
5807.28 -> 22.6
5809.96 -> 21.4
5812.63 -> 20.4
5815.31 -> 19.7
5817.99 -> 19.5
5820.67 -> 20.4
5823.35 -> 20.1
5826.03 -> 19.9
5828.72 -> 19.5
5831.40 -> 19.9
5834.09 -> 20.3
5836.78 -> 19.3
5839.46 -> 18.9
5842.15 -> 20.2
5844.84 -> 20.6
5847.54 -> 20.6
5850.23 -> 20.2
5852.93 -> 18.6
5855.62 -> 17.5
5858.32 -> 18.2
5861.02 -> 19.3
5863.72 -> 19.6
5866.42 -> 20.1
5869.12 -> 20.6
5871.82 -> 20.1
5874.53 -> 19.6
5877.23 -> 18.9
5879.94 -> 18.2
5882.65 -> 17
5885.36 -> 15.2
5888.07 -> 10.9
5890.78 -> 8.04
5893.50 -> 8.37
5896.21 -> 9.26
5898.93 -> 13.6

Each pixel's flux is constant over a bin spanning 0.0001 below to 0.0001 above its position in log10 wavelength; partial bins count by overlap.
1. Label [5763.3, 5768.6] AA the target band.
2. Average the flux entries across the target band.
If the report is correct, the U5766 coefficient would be 19.4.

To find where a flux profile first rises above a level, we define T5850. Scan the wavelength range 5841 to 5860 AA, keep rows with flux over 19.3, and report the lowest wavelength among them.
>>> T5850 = 5842.15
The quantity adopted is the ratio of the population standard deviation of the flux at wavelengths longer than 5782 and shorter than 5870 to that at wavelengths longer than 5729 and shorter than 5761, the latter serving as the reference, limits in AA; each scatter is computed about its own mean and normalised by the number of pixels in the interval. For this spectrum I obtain 3.6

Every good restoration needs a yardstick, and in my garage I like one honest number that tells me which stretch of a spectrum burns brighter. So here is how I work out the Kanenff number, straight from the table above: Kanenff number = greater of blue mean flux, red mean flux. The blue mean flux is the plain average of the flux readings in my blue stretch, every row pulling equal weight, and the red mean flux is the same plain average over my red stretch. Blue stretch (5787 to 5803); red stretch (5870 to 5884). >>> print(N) 20.1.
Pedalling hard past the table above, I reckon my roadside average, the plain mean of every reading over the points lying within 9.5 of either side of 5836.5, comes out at 19.8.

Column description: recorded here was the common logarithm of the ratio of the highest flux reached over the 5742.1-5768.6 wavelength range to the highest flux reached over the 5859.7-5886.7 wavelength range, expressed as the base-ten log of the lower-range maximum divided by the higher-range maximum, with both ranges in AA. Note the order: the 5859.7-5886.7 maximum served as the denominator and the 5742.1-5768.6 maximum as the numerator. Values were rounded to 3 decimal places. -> -0.011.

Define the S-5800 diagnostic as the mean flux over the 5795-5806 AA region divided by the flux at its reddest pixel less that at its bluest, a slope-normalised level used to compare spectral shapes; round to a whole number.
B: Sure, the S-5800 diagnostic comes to 52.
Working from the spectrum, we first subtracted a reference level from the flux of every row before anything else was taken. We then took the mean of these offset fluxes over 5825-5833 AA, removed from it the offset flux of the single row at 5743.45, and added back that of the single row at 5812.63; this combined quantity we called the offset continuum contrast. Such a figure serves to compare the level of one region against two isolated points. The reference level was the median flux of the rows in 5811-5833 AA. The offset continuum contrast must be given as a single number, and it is 0.9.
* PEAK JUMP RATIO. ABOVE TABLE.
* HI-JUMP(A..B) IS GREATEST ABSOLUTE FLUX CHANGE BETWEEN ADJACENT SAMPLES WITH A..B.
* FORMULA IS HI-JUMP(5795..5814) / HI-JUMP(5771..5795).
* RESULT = 1.3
